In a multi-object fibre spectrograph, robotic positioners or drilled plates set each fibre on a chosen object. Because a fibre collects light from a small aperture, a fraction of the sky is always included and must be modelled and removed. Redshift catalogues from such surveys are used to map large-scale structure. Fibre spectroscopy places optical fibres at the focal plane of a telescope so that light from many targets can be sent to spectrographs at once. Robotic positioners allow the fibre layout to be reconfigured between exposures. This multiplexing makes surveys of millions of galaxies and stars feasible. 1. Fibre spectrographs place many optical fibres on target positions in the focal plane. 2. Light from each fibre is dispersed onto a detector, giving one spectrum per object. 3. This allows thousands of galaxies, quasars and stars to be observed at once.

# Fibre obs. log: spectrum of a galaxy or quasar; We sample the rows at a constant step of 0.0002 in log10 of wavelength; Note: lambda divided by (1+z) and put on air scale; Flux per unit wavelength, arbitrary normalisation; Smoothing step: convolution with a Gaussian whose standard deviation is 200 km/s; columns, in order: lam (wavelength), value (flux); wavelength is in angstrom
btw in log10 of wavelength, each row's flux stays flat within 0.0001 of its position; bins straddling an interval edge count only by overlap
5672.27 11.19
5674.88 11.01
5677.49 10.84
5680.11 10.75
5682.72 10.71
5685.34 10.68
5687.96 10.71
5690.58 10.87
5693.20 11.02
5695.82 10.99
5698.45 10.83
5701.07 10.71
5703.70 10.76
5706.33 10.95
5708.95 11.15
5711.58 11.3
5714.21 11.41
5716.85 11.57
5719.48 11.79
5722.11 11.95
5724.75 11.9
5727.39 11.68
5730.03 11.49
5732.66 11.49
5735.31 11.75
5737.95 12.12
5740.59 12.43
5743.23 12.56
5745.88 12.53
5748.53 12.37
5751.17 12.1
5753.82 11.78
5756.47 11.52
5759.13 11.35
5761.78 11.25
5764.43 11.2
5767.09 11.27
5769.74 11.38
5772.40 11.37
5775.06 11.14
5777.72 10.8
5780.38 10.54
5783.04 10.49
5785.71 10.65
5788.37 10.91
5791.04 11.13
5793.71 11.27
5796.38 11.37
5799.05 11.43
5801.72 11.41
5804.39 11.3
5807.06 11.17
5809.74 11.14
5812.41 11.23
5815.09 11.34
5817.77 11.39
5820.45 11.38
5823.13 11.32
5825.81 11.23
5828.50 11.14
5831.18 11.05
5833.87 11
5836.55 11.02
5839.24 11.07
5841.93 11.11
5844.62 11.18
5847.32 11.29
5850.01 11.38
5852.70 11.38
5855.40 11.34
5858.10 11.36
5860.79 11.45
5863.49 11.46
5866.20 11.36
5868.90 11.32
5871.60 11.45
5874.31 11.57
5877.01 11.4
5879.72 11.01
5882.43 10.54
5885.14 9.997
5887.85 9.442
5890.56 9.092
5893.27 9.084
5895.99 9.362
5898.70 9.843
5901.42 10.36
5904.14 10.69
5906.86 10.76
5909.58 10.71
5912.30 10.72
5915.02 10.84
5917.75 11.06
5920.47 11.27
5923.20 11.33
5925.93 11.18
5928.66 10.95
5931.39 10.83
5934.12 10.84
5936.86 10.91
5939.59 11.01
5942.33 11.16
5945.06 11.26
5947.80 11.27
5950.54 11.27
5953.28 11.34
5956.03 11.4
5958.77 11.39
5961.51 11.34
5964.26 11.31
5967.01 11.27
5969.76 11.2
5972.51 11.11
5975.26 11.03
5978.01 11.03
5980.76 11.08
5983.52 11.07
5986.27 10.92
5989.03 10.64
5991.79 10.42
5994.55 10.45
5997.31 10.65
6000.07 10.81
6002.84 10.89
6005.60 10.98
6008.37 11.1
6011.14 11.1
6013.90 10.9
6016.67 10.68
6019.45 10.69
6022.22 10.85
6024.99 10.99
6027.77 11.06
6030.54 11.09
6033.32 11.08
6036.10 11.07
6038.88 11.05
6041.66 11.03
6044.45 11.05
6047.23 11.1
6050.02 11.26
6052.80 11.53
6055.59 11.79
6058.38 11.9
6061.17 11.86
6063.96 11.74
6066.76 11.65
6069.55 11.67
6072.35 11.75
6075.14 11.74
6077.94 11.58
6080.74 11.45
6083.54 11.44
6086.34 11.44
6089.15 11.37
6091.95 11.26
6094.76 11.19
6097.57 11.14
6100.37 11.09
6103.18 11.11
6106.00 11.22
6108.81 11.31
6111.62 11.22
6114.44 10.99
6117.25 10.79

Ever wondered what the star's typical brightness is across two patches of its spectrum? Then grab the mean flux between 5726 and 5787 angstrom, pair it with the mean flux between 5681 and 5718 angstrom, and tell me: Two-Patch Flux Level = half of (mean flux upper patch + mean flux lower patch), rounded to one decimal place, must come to 11.3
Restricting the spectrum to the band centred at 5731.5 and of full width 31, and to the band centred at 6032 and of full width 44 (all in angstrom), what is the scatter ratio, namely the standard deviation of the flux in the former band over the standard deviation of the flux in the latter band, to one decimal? 1.9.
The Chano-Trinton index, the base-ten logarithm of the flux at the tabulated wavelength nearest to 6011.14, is 1.05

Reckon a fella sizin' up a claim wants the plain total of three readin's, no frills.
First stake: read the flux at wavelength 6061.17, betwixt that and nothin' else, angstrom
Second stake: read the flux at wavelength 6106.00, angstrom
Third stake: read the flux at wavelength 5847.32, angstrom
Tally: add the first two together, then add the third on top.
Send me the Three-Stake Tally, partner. 34.4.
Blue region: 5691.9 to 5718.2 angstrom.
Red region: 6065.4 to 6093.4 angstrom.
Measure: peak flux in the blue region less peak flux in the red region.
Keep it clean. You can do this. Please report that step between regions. -0.18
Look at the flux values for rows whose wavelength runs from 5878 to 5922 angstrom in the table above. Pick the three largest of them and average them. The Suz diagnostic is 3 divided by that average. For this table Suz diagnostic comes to 0.270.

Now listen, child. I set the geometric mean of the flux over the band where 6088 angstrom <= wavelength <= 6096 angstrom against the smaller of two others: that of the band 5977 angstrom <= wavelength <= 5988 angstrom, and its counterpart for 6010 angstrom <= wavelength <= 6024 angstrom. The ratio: 1.04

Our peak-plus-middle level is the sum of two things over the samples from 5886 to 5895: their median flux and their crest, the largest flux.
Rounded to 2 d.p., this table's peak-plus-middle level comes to 18.53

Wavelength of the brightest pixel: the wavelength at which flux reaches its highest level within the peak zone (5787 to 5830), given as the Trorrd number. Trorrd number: 5799.05 angstrom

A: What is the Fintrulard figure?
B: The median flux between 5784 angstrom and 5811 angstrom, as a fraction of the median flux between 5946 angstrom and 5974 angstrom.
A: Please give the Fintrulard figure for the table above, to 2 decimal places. 0.99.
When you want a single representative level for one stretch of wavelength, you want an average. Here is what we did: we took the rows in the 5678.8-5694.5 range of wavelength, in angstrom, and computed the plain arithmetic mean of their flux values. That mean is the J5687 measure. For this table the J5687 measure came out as 10.79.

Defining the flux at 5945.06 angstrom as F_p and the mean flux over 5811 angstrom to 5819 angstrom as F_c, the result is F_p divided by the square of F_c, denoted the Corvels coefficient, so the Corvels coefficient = 0.088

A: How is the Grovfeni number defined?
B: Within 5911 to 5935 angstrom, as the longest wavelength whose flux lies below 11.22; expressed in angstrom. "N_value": 5934.12 angstrom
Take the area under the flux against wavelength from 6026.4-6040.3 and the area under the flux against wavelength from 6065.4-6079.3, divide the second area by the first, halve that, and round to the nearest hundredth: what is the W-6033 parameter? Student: 0.53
